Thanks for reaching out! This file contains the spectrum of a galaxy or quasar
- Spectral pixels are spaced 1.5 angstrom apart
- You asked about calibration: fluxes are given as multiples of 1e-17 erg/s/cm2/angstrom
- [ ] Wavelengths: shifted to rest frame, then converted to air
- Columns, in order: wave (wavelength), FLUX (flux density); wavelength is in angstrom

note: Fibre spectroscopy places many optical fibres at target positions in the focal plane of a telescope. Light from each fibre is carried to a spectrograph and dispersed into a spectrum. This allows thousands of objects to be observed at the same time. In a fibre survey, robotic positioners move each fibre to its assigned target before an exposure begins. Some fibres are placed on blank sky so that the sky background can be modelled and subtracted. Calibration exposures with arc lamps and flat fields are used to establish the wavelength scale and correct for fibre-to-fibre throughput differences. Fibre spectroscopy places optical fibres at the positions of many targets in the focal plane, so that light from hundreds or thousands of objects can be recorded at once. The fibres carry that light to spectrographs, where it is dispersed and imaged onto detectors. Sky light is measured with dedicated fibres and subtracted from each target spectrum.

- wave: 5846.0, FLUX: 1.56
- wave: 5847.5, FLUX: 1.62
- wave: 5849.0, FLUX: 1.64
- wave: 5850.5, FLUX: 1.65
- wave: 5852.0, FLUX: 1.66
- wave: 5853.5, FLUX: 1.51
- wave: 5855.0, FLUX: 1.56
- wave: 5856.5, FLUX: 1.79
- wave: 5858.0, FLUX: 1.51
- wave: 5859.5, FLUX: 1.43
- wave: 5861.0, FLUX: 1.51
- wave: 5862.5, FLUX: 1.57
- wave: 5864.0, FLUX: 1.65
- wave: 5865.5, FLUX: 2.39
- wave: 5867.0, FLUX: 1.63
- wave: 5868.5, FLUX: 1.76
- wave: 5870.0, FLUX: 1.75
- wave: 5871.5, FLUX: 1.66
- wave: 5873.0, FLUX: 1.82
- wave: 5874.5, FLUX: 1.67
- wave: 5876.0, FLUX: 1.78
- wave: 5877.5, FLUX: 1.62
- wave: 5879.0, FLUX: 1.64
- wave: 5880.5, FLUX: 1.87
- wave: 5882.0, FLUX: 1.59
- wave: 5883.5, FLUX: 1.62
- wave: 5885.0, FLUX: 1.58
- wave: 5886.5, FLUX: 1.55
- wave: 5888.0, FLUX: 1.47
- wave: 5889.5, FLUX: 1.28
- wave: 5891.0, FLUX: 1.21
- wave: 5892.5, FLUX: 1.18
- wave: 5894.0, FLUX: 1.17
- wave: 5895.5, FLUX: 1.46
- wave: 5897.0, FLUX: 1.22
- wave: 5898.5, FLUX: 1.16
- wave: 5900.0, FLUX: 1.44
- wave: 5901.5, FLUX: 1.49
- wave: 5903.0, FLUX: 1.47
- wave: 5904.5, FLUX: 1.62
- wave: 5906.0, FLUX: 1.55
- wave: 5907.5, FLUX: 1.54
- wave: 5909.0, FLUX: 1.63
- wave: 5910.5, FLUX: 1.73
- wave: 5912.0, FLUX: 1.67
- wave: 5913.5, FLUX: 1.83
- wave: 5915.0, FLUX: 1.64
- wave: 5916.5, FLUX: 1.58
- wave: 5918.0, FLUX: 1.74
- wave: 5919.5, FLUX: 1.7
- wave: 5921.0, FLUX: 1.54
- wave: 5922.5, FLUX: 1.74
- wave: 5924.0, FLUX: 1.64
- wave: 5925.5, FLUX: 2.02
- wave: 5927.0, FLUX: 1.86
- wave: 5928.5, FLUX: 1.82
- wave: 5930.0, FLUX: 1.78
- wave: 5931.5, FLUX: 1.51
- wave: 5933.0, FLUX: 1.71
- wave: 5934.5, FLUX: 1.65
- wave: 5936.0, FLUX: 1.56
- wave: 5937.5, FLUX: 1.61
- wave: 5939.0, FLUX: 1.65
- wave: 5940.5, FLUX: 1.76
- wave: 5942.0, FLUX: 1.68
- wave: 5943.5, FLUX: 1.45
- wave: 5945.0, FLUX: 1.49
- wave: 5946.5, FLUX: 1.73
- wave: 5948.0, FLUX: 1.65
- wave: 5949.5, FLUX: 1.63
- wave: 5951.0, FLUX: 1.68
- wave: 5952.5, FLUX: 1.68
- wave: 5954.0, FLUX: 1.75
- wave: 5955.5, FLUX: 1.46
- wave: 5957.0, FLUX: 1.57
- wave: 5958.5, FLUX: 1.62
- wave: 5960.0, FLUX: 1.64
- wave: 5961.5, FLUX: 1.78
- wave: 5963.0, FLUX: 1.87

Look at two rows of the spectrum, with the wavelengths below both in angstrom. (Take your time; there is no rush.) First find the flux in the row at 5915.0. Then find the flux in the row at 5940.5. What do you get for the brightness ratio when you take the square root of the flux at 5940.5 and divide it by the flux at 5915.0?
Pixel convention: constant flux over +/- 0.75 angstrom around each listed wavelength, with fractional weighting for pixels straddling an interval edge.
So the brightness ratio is 0.81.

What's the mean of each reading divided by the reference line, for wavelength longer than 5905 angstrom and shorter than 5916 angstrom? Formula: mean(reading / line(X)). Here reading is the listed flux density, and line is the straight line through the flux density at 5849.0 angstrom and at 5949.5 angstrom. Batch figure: 1.01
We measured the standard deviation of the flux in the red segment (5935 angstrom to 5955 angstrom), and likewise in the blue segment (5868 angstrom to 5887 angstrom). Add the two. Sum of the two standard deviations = 0.19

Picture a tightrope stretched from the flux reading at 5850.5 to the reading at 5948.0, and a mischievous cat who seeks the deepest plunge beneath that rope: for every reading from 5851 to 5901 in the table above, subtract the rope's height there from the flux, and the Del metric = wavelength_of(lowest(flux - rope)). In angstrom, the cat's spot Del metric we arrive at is 5898.5 angstrom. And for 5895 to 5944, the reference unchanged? 5898.5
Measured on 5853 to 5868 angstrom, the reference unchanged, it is 5859.5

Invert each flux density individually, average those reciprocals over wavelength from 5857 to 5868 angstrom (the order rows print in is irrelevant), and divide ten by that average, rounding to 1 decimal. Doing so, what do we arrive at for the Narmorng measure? 16.3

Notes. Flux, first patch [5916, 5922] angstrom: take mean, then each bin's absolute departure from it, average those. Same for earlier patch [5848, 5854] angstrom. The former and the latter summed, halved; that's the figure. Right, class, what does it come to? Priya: 0.066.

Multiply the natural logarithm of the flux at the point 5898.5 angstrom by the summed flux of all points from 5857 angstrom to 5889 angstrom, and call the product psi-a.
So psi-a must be 5.2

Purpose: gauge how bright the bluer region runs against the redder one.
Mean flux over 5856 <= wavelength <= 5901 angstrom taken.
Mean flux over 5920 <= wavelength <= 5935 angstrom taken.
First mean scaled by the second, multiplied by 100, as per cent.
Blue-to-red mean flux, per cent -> 91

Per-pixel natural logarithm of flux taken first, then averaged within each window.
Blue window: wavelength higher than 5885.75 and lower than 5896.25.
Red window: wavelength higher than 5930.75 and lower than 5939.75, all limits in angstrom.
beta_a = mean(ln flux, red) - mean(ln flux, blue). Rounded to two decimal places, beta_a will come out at 0.20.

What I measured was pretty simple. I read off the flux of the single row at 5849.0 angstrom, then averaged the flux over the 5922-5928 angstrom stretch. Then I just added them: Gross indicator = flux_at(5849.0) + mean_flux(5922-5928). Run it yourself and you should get 3.46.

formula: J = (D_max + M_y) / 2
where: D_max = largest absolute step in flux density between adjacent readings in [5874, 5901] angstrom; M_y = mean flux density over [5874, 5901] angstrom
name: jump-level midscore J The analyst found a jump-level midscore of 0.88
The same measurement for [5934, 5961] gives 0.96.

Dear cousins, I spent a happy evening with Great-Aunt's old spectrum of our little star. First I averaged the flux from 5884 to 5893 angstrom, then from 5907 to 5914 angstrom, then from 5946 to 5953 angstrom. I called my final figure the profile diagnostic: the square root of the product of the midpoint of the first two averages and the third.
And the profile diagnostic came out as 1.60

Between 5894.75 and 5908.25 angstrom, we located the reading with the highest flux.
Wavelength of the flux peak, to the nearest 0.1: 5904.5 angstrom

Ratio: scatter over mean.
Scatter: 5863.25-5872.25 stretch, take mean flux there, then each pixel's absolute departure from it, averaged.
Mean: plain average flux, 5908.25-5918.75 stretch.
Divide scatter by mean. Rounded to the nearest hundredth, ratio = 0.12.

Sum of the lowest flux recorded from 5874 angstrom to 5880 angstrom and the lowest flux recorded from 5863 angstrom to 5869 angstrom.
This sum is 3.25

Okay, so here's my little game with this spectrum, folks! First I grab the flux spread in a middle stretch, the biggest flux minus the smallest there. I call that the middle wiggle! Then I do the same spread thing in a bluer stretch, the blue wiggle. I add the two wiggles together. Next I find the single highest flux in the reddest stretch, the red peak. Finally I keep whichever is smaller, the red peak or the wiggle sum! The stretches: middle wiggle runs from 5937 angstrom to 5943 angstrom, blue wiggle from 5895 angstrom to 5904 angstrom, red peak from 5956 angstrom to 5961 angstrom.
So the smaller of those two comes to 0.48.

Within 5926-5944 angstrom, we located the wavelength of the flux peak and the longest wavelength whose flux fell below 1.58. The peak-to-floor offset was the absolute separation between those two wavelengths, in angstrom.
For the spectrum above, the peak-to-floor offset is 16.5 angstrom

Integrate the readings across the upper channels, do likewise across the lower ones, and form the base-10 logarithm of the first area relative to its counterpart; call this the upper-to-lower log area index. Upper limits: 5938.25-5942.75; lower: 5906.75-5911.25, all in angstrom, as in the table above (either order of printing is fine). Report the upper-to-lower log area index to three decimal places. 0.017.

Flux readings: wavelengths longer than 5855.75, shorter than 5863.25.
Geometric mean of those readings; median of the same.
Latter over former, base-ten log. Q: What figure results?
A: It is -0.013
